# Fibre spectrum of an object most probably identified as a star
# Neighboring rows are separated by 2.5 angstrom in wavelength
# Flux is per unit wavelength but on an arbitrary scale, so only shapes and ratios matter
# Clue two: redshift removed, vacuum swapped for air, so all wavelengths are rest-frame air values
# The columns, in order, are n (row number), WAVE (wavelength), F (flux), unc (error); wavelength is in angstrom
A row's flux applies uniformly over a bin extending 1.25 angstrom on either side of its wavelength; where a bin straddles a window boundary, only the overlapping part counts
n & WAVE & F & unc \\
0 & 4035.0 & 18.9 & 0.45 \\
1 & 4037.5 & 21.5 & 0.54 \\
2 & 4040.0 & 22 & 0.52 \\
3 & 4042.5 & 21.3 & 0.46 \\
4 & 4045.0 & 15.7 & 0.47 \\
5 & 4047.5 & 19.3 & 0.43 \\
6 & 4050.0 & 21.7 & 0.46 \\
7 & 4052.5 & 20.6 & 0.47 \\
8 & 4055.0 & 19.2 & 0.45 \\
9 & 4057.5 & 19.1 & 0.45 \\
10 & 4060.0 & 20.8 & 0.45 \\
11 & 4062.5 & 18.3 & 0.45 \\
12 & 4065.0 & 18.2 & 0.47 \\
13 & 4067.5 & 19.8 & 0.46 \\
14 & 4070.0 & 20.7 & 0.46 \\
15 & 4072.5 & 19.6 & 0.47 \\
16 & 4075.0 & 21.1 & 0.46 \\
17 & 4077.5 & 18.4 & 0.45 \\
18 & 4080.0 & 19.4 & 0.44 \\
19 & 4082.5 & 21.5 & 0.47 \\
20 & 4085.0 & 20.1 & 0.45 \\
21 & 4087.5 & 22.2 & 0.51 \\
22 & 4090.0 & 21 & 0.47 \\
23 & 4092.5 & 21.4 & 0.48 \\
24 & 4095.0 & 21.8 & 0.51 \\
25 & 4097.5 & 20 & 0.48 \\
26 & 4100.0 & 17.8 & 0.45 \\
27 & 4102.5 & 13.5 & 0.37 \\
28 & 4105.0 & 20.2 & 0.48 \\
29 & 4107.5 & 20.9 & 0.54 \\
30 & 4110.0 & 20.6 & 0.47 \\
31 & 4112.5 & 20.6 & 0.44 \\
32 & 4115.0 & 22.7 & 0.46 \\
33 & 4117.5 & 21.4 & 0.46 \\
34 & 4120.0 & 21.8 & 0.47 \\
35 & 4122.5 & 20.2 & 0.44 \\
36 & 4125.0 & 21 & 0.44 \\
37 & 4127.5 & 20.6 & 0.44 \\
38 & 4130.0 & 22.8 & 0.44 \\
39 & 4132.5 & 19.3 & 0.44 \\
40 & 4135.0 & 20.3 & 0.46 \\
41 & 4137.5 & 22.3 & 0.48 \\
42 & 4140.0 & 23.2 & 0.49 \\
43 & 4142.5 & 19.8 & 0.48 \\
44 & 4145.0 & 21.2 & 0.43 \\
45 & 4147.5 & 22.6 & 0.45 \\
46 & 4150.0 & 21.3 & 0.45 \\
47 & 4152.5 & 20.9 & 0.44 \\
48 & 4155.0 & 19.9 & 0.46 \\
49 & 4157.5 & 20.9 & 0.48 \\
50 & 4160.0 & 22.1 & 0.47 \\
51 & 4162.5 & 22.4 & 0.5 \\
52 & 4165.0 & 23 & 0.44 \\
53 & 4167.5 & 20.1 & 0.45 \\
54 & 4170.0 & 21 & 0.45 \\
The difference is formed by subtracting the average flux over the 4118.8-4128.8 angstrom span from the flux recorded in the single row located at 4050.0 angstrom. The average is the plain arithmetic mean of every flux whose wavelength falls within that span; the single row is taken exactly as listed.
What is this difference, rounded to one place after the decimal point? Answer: 0.8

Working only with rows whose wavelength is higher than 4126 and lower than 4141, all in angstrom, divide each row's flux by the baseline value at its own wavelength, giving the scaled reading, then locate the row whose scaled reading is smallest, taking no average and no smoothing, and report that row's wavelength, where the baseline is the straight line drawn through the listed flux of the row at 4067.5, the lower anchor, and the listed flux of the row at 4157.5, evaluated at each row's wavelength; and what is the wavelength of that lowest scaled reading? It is 4132.5 angstrom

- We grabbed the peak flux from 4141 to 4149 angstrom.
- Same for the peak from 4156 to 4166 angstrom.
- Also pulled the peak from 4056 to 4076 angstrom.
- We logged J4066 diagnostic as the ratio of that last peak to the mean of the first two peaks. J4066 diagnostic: 0.925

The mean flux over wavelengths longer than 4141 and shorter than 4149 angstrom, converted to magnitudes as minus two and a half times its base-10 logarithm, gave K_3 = -3.32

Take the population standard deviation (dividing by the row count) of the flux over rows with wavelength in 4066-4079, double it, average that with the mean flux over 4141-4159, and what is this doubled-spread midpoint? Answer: 11.4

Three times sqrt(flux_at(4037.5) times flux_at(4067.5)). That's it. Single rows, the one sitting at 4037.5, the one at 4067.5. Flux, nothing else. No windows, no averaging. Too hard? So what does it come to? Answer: 62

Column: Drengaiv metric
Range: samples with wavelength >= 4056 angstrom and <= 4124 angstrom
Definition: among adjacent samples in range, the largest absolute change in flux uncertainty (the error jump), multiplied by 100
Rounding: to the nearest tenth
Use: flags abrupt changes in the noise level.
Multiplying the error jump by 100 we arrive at 11.0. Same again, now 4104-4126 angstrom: 7.0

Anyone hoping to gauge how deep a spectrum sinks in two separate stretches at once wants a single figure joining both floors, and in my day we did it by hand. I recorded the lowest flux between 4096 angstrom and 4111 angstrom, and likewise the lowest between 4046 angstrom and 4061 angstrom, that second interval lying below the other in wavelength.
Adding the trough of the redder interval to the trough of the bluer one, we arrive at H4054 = 32.6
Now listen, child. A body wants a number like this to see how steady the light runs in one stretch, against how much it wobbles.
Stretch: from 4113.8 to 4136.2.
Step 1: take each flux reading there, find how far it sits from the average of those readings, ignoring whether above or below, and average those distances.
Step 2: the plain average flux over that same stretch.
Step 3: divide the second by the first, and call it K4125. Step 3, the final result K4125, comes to 22.6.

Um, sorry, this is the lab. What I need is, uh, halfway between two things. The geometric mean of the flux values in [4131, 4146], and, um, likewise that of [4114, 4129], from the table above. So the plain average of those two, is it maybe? 21.1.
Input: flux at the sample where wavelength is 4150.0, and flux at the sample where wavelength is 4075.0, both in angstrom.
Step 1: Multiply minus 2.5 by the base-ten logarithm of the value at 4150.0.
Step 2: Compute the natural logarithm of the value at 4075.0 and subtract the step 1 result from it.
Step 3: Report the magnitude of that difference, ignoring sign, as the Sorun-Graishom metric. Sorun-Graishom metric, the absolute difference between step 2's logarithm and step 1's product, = 6.37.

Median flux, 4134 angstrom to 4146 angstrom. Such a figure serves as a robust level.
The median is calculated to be 21.2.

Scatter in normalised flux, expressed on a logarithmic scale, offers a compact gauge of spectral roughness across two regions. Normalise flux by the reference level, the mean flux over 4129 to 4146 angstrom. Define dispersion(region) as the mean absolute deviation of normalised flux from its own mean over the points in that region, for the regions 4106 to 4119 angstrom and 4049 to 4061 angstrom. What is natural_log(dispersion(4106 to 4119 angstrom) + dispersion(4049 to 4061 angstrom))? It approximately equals -2.62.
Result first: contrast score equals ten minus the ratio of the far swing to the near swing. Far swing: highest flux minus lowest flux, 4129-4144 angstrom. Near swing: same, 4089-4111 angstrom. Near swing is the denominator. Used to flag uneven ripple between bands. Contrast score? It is 9.53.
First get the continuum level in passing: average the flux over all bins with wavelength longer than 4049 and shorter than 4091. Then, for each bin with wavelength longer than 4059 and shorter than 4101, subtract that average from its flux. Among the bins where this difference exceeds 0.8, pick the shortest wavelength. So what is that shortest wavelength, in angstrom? 4075.0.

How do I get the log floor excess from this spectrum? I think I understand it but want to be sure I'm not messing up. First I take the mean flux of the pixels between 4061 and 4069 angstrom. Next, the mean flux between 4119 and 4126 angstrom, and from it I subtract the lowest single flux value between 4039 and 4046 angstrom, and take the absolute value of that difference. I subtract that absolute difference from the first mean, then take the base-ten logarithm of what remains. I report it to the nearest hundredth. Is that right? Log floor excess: 1.13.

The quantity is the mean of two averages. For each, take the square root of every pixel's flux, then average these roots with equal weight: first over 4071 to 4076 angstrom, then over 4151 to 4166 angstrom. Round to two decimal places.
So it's 4.57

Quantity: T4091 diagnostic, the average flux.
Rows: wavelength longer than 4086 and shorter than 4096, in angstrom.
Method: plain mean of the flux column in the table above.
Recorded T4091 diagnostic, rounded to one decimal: 21.6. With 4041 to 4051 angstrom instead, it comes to 19.5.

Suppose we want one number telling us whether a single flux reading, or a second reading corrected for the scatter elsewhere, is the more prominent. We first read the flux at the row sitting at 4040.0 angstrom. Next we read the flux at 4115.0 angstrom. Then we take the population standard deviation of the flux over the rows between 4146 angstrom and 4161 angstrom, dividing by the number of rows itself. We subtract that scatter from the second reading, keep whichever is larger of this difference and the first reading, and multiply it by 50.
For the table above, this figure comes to 1100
